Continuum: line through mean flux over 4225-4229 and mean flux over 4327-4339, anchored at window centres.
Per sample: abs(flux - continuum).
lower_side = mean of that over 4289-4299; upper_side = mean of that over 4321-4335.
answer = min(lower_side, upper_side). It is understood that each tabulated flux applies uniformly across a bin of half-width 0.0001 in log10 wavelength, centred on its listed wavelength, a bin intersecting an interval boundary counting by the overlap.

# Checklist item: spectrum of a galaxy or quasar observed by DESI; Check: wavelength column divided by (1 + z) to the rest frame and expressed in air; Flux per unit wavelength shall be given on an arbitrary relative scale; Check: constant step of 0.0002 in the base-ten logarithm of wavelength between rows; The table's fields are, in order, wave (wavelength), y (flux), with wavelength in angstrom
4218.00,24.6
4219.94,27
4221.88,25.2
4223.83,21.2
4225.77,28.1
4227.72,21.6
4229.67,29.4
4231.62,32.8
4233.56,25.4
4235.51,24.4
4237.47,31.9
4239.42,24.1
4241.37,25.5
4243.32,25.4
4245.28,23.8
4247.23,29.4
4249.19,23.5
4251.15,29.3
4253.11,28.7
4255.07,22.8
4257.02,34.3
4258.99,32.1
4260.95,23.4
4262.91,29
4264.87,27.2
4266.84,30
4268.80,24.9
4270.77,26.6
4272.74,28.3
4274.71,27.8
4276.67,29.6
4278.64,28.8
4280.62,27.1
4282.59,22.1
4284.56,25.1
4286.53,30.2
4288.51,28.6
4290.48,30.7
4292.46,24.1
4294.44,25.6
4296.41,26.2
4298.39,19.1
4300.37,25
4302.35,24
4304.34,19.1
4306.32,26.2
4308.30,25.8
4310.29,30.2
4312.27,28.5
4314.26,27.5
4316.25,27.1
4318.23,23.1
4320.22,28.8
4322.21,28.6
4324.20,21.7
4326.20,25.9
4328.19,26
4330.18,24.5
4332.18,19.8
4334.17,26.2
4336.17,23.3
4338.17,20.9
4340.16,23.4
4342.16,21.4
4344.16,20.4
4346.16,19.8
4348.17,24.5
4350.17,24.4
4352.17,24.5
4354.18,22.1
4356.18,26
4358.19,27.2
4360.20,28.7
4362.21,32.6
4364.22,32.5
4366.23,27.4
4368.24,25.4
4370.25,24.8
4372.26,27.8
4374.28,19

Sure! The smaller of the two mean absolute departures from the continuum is 2.74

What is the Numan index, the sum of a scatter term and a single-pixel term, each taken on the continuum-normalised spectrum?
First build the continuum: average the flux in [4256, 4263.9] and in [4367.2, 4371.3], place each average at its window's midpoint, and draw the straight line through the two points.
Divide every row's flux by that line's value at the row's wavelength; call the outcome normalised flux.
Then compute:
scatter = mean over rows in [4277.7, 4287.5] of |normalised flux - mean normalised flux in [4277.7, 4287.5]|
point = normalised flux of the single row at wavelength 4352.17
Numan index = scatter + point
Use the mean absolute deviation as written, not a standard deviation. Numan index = 1.03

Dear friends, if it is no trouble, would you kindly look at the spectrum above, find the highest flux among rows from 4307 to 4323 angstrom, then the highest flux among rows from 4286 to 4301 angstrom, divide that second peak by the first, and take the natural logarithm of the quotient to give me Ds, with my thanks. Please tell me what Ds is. 0.02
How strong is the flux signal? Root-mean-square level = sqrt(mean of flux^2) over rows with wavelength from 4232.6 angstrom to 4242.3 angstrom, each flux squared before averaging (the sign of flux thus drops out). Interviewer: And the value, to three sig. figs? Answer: 26.4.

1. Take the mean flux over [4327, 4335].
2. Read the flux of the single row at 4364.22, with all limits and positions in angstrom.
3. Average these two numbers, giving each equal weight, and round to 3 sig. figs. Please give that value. 28.3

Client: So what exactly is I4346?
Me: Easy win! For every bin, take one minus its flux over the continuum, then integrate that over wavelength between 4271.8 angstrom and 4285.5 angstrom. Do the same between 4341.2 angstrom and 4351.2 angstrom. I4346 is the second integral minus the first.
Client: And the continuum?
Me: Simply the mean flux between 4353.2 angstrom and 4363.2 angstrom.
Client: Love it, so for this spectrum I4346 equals 1.7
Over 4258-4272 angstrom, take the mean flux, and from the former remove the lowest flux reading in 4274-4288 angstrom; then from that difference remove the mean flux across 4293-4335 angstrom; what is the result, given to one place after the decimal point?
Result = -19.7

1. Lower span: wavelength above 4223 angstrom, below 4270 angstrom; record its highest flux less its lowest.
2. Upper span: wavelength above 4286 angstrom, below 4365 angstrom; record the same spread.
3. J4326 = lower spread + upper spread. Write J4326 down 27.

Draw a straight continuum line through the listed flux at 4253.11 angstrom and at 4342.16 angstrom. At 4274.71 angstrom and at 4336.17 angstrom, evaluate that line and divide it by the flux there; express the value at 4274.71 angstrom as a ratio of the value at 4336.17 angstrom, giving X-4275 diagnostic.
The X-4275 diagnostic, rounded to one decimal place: 1.0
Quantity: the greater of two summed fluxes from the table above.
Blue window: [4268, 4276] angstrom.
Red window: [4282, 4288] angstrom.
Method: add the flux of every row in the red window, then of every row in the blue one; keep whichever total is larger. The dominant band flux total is 108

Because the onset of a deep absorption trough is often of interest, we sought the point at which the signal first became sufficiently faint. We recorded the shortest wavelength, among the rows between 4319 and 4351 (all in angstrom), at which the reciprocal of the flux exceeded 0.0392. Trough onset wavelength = 4324.20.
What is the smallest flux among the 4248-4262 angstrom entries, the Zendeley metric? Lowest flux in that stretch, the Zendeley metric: 22.8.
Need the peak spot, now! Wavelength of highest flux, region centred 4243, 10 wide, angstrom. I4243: 4247.23 angstrom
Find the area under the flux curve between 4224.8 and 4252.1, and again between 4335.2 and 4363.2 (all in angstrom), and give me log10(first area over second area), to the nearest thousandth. 0.032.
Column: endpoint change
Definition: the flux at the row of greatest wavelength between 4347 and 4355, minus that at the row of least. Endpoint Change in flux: -2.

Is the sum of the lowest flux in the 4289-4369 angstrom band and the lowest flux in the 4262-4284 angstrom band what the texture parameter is 41.2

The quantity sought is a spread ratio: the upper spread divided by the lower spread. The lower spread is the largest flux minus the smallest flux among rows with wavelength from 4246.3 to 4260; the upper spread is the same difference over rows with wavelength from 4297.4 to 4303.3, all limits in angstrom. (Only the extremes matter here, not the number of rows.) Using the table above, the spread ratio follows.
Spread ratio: 0.5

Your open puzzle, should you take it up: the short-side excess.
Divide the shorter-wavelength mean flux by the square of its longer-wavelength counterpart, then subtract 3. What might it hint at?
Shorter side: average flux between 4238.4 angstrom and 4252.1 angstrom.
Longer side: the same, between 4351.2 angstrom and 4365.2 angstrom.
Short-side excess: -2.97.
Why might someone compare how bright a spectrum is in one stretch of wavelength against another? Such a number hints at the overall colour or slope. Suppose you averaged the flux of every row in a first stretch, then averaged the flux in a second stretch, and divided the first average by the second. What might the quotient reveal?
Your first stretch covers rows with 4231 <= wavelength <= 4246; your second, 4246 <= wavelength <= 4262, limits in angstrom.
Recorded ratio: 0.95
